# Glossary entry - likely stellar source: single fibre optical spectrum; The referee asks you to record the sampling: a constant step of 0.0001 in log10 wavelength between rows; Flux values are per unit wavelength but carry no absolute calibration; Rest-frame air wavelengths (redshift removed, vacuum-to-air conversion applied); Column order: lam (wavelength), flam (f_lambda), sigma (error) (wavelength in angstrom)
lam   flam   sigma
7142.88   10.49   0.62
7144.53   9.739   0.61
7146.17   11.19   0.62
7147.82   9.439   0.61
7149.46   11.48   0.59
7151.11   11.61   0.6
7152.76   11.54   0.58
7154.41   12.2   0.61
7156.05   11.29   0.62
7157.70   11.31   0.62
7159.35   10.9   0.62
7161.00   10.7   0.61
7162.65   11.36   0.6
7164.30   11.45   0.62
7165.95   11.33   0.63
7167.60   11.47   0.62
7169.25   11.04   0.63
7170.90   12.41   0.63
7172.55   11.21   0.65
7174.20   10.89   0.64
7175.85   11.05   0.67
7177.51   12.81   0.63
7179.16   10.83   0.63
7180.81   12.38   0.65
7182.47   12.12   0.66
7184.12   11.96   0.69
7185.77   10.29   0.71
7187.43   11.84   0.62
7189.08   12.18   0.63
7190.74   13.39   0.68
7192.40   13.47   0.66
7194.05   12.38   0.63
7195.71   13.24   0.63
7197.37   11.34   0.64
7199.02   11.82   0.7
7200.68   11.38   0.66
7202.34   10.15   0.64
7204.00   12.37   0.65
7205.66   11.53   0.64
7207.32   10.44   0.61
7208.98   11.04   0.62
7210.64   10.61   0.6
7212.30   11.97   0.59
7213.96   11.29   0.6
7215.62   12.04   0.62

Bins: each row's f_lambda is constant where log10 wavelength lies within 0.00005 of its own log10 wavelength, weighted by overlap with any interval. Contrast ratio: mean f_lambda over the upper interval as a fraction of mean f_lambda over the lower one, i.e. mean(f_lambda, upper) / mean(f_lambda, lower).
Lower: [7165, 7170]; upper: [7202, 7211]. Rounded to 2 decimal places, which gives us 0.98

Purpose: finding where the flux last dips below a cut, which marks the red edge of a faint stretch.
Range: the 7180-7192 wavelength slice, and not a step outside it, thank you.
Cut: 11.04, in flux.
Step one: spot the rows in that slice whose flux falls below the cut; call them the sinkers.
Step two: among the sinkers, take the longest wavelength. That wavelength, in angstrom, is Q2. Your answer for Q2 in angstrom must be 7185.77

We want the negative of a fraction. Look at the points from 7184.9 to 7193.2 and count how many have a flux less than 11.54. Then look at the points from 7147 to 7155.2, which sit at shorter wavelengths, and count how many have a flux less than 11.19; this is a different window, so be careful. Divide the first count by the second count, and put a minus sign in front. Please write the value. -1.00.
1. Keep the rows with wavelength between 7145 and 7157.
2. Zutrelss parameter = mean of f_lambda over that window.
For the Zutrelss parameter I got 11.2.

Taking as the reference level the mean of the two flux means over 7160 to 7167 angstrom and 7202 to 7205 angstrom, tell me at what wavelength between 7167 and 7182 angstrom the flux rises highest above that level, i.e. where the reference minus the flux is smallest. 7177.51 angstrom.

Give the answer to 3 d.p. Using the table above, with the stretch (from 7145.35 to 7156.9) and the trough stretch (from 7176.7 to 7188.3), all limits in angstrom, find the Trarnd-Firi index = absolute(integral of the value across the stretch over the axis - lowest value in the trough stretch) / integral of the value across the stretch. 0.921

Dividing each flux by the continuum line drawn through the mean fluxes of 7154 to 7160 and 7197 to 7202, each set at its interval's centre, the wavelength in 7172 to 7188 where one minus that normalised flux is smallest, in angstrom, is 7177.51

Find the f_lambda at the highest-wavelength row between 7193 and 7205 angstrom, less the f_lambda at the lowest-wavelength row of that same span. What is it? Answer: 0.0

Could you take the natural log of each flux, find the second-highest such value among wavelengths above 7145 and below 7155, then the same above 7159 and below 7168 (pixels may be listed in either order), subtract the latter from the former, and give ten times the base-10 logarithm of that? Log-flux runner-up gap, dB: -19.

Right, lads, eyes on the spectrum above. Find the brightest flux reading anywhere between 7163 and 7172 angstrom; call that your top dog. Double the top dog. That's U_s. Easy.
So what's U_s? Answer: 24.8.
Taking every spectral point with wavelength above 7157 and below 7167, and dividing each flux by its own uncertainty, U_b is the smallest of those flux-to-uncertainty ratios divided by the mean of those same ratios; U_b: 0.968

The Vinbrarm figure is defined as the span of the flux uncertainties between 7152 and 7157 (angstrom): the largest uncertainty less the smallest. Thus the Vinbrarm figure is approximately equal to 0.040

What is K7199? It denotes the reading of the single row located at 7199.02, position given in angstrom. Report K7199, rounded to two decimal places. 11.82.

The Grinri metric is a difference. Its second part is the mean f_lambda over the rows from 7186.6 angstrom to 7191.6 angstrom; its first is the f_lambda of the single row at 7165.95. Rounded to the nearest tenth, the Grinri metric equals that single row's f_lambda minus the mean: -1.1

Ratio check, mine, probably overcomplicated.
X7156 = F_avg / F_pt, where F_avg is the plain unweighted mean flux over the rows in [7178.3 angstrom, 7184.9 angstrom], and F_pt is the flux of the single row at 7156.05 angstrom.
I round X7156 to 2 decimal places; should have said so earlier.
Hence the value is 1.05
